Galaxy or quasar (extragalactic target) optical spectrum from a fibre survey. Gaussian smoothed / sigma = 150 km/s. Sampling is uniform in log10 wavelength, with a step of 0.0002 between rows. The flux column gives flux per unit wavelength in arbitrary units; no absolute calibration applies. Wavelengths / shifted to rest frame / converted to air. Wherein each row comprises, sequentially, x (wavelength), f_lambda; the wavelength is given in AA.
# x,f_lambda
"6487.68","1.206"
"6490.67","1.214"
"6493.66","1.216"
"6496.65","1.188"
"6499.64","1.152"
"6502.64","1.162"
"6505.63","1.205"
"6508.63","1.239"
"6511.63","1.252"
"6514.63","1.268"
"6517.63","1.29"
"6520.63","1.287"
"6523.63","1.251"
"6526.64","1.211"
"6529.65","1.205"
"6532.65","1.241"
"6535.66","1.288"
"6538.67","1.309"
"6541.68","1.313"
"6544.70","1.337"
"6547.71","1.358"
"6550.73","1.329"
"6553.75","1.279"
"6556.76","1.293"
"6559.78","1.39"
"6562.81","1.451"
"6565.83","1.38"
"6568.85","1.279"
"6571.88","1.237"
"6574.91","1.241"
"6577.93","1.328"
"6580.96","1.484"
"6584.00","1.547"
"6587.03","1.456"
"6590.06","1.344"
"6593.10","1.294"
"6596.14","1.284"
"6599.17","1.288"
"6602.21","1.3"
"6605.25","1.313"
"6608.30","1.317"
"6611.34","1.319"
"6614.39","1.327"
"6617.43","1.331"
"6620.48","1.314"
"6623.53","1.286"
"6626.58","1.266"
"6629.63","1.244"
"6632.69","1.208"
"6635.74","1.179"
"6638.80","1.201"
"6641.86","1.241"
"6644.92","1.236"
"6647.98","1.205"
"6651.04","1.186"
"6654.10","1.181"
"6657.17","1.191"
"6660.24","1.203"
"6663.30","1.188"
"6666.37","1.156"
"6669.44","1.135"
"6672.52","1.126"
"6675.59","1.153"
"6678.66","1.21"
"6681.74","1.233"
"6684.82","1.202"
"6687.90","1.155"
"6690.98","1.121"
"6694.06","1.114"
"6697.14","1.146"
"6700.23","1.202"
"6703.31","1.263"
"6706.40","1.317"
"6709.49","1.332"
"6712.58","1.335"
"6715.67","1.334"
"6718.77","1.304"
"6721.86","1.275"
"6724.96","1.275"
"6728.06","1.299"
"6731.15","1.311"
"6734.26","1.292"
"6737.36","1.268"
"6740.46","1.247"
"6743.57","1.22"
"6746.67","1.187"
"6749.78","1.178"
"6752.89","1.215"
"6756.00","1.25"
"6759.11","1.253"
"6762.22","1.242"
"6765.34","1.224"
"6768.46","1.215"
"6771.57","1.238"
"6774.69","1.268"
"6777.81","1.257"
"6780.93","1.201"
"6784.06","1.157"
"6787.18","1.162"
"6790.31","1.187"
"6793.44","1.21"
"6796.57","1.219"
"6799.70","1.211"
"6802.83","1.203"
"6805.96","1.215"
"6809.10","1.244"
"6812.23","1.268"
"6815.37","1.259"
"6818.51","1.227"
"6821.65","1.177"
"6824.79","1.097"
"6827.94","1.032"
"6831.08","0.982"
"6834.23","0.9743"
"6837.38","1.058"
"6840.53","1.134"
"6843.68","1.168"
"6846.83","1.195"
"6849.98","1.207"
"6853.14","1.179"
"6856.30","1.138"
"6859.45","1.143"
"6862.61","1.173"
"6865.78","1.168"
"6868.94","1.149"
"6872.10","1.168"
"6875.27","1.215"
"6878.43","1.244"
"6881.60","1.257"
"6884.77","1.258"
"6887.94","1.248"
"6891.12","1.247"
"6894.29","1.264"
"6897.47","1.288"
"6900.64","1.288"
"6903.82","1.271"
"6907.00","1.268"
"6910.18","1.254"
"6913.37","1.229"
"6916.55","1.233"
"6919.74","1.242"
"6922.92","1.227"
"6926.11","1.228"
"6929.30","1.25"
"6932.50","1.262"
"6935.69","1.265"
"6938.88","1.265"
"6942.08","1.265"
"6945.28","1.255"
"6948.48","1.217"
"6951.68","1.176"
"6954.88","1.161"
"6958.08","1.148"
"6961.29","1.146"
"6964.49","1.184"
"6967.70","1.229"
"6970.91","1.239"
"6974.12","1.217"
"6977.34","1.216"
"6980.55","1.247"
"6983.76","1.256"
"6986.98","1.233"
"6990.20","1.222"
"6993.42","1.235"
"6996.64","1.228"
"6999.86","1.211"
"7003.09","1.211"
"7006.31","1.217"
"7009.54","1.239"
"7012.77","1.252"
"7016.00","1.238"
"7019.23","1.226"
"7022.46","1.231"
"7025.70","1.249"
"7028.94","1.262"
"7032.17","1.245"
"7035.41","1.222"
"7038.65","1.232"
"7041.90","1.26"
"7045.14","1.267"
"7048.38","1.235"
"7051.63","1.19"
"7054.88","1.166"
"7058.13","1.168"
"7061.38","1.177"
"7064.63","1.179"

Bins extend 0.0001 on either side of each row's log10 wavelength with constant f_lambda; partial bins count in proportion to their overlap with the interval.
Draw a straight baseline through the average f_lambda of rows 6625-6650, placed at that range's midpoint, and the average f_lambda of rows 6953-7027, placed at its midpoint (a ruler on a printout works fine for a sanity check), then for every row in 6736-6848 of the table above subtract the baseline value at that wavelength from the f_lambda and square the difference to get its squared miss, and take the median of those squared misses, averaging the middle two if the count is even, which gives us 0.0011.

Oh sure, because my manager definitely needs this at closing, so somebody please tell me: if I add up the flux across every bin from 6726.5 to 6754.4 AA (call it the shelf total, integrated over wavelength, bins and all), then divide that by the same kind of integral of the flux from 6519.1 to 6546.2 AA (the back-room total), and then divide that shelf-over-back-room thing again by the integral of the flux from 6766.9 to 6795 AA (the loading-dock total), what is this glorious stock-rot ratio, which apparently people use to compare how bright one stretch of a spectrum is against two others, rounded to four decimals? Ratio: 0.0297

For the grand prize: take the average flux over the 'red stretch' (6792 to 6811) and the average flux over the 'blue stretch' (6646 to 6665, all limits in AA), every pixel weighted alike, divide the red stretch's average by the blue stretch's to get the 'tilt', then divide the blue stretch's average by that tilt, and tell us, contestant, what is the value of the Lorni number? 1.17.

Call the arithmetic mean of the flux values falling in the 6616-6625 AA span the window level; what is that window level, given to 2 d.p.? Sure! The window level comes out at 1.31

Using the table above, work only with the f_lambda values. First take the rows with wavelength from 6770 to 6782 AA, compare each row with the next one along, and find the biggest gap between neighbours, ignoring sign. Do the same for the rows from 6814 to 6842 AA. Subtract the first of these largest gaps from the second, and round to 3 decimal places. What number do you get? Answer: 0.028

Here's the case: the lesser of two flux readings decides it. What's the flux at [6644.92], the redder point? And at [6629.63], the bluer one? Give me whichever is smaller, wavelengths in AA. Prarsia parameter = 1.24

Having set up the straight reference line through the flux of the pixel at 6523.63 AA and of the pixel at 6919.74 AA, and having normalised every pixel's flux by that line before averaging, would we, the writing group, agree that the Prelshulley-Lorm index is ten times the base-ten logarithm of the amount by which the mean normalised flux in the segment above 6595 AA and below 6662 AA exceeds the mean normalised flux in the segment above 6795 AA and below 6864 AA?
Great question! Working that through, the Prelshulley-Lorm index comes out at -11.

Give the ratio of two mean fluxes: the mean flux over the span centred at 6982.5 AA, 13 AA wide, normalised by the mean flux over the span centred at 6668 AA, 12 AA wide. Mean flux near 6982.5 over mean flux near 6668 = 1.08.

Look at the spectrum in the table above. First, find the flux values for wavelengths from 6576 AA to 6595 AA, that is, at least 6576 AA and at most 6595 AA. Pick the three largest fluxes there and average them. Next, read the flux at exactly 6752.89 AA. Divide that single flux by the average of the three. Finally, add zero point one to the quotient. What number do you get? 0.91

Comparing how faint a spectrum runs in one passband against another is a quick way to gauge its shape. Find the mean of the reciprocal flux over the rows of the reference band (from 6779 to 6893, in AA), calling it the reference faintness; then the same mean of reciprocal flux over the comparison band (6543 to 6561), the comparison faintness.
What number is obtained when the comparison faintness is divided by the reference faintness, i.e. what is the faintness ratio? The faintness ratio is 0.88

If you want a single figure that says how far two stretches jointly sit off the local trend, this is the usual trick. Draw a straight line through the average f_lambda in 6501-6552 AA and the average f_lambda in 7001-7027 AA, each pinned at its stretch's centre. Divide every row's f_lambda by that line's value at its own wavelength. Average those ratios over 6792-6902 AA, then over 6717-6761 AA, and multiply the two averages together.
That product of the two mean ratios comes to 0.96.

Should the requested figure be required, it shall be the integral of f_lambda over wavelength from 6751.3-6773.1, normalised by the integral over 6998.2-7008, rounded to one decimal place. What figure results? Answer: 2.3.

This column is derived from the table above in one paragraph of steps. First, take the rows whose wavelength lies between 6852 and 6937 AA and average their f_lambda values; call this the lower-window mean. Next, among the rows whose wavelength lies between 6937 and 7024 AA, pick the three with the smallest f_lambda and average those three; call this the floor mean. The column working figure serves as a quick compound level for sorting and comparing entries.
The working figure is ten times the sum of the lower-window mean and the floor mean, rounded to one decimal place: 23.8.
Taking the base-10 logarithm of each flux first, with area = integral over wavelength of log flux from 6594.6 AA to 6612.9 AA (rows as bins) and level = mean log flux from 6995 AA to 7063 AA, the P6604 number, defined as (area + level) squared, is 5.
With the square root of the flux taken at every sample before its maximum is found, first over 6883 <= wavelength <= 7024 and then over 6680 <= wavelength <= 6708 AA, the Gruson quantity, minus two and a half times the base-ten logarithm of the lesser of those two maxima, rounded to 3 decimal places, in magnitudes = -0.137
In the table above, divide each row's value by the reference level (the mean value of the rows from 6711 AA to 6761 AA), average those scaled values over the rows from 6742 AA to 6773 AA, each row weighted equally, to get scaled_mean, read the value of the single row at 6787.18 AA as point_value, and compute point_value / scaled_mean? 1.20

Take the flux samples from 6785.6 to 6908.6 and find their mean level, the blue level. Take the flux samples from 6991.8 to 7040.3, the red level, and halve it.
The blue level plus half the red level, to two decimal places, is 1.81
